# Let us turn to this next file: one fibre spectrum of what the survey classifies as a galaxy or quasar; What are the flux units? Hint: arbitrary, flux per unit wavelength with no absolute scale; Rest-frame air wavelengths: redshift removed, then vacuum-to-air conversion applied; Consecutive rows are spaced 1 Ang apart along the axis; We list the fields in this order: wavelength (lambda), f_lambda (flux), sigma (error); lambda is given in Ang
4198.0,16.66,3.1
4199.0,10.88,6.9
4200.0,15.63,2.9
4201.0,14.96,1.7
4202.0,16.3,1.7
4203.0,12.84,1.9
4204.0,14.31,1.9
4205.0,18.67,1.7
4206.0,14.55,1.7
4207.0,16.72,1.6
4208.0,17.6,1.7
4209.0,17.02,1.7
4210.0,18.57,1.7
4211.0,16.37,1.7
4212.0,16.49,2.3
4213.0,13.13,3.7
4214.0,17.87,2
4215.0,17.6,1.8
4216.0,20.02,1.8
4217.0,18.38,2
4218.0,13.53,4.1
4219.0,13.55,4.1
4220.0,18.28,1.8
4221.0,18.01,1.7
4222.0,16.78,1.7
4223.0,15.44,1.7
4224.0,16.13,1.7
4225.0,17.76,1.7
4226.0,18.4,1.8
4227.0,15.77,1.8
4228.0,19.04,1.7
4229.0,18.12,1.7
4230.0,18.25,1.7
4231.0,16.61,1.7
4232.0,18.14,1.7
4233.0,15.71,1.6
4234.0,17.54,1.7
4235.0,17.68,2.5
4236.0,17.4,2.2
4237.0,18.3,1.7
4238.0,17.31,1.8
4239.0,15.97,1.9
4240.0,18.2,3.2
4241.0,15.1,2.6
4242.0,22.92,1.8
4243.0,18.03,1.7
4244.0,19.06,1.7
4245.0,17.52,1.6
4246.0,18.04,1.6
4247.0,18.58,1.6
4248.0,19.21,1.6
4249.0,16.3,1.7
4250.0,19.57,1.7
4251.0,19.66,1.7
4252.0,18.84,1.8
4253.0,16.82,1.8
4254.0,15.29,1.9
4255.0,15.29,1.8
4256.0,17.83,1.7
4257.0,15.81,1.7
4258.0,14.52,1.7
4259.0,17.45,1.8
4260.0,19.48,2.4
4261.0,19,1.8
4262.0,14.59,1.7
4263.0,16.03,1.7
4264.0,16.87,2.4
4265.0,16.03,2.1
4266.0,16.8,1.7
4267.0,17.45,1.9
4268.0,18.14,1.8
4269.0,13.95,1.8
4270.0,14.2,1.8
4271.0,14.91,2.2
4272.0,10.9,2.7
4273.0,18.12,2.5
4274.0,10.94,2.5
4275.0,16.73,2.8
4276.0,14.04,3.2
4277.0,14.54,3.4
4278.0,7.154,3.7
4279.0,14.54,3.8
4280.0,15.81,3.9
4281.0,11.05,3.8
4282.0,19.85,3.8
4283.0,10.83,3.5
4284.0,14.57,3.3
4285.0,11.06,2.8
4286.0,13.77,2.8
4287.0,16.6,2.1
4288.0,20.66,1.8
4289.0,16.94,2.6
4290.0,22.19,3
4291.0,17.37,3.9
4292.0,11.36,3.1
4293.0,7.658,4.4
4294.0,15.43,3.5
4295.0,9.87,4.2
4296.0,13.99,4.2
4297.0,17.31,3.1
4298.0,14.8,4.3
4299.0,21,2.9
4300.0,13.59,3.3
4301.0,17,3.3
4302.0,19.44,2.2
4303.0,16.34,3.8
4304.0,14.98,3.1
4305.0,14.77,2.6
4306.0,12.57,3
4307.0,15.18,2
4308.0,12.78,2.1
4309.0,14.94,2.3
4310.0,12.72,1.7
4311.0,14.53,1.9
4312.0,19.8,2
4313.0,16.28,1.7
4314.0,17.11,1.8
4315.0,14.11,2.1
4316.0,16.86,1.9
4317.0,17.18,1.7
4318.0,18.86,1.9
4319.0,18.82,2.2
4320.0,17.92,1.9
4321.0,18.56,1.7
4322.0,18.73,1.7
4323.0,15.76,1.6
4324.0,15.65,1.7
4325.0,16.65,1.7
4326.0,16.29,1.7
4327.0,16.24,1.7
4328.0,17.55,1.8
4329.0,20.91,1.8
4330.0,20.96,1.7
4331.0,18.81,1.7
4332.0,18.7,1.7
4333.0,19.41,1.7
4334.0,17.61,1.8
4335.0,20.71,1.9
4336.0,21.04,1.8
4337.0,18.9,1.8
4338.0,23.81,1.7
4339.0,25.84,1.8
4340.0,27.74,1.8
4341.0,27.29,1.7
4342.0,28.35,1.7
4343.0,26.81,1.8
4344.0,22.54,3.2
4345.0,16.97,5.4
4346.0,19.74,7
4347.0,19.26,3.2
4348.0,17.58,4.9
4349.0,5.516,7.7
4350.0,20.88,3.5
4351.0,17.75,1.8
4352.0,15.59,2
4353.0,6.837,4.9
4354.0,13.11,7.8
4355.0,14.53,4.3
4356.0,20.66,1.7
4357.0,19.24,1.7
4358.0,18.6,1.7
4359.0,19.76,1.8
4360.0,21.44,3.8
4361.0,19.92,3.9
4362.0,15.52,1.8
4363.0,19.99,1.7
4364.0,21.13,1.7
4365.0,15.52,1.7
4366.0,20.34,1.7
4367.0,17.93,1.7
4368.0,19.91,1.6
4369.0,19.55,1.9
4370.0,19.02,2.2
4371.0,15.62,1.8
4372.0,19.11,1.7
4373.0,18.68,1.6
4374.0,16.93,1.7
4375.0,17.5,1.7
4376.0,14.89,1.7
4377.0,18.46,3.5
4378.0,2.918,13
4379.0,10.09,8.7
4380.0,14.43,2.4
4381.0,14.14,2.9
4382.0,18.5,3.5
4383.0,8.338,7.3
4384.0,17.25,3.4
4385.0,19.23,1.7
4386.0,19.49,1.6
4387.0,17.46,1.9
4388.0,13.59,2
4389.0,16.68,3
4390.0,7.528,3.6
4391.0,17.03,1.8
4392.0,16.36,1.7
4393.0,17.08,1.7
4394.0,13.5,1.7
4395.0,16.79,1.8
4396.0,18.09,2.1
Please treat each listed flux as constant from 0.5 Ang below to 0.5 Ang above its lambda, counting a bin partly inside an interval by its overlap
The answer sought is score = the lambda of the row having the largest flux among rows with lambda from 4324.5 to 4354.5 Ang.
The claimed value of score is 4342.0 Ang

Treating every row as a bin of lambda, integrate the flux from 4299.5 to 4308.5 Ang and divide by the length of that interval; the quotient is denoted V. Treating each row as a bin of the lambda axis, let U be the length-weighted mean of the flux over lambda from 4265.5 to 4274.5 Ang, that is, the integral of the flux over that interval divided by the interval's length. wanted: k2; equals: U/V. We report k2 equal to 0.99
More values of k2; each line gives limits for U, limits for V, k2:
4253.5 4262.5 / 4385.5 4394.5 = 1.08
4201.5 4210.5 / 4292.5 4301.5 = 1.12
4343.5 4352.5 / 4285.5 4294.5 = 1.10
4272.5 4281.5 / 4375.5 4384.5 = 1.03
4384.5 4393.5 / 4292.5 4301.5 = 1.11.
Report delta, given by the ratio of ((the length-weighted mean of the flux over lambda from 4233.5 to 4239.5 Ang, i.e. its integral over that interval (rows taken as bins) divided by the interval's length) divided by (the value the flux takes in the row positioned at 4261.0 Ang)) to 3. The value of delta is 0.30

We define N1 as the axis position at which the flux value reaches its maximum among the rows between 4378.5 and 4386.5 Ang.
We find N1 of 4386.0 Ang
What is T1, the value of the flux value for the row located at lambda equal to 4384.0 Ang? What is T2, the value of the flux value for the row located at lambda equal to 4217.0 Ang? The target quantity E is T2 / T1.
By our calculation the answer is 1.07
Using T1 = 17.25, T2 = 18.38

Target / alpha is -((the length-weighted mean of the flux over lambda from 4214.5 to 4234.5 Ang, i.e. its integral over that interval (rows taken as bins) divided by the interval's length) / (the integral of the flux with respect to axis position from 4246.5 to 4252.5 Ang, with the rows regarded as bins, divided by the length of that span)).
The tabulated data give -0.92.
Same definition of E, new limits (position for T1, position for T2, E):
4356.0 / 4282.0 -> 0.96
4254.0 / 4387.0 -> 1.14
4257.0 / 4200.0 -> 0.99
